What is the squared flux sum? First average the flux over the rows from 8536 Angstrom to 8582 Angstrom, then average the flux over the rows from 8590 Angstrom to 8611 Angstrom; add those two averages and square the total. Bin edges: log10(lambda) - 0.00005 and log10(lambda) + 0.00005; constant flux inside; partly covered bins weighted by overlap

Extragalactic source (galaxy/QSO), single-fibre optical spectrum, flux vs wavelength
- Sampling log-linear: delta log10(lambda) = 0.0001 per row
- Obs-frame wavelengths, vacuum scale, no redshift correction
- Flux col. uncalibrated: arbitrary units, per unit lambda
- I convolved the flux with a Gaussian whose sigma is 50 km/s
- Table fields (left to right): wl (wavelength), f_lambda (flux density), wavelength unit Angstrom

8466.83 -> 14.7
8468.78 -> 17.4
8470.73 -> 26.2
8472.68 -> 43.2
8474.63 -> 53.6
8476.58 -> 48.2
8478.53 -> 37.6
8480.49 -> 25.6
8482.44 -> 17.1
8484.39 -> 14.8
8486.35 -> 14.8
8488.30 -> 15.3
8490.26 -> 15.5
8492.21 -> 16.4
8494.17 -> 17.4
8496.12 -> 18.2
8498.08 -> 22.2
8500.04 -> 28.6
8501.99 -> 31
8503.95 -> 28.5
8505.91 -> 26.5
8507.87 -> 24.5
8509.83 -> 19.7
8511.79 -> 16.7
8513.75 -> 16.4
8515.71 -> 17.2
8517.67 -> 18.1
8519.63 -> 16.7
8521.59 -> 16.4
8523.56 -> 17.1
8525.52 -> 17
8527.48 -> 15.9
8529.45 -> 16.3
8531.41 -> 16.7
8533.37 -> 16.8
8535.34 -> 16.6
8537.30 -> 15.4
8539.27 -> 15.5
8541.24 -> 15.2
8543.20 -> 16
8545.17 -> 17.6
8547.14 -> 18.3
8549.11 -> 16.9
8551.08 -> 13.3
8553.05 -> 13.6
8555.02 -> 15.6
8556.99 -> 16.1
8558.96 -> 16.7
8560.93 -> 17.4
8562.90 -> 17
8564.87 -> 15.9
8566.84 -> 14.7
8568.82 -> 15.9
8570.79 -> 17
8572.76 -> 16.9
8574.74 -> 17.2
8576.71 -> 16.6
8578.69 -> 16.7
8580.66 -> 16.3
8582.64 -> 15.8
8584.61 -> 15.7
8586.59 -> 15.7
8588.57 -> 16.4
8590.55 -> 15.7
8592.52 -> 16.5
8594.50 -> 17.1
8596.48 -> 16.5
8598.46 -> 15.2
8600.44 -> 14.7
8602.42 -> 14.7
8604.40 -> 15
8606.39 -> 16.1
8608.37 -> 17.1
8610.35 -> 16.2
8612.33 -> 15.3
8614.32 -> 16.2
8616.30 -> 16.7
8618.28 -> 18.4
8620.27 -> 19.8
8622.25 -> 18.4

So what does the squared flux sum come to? 1028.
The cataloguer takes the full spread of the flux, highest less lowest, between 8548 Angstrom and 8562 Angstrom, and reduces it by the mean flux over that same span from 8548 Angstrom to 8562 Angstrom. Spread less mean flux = -11.6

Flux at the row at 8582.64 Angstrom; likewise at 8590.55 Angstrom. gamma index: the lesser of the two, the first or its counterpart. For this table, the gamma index 15.7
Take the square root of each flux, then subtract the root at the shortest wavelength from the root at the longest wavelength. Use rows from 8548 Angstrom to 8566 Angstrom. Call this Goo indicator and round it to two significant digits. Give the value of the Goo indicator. -0.12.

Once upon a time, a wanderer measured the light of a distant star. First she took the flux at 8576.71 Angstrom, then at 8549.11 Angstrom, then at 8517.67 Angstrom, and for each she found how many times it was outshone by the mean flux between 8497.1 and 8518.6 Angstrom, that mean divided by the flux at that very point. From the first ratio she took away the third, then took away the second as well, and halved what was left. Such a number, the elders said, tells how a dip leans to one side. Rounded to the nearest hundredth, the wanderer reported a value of -0.61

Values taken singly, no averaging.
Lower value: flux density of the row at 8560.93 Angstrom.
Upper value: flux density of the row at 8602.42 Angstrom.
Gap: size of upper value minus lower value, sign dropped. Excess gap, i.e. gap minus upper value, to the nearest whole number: -12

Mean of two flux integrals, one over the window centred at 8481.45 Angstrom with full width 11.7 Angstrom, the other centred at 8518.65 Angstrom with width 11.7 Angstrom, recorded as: 254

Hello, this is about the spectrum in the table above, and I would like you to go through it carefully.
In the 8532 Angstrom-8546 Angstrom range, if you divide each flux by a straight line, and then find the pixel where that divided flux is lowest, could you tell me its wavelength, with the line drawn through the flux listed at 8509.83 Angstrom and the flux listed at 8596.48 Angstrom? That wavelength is 8541.24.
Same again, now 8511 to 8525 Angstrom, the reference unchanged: 8513.75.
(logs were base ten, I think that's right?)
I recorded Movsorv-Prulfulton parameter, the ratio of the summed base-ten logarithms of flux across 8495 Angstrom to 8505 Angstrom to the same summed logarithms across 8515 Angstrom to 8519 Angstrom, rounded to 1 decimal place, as 2.8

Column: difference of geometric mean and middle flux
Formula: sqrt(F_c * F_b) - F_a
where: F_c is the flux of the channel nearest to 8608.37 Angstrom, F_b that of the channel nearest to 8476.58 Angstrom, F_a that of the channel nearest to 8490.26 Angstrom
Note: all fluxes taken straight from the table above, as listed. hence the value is 13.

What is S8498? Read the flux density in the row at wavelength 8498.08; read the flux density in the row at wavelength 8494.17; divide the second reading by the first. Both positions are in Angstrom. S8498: 0.78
